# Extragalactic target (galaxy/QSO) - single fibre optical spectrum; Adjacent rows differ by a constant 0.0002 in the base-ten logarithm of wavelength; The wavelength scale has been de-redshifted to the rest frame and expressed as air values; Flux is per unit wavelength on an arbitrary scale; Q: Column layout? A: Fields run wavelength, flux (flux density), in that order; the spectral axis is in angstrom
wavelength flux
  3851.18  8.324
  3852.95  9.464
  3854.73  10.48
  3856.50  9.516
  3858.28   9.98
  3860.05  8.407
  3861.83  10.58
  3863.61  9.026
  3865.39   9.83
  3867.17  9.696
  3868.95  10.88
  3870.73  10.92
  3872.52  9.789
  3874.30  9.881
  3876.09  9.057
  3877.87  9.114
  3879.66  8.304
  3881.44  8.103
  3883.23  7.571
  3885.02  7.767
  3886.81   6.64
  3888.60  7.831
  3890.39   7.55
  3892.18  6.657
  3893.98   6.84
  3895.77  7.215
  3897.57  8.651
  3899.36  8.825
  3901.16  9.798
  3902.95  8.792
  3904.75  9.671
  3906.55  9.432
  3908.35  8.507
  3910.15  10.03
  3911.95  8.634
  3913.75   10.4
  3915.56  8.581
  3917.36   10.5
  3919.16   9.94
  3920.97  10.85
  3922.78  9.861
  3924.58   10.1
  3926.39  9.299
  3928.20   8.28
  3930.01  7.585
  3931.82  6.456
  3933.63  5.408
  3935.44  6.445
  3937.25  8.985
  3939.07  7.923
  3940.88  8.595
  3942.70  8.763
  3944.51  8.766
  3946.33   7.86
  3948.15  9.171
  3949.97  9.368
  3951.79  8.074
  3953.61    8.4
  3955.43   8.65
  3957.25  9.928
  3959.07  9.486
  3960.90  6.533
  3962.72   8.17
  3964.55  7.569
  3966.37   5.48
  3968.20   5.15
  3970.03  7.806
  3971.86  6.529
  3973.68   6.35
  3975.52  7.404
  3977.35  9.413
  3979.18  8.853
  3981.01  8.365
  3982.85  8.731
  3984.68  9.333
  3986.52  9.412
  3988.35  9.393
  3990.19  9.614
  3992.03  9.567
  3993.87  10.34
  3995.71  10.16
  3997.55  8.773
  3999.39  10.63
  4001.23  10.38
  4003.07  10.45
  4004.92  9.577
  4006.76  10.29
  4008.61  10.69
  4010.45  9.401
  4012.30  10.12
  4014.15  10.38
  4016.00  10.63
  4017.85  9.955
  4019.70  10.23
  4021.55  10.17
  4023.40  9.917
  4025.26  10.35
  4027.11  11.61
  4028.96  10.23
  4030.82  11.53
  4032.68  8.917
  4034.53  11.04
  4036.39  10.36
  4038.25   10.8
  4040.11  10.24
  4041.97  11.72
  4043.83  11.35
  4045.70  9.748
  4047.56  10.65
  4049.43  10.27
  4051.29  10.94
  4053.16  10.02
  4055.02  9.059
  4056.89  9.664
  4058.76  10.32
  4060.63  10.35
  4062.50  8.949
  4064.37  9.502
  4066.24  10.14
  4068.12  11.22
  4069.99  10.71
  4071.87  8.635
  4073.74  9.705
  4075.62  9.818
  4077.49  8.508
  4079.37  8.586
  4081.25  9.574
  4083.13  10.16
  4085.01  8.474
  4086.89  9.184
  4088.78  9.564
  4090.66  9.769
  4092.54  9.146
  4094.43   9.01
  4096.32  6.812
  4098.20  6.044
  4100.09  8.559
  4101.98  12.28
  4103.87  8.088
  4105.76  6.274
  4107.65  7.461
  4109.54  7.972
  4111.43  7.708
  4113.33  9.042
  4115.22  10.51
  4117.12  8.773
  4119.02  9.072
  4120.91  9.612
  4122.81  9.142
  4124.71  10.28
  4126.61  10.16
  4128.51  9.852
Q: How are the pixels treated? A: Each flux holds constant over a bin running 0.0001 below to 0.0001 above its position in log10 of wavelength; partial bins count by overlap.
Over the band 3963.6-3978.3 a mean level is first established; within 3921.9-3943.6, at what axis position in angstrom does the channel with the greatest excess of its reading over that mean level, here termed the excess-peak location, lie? 3924.58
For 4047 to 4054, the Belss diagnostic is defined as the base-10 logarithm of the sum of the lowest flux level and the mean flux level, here 1.31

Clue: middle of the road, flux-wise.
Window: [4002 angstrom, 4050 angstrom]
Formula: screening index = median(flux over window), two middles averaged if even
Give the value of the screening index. 10.3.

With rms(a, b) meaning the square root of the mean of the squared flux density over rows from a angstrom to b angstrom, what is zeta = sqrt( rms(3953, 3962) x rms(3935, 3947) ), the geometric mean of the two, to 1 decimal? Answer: 8.5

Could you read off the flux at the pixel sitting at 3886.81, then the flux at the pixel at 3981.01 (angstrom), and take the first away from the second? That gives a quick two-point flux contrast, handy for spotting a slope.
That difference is 1.7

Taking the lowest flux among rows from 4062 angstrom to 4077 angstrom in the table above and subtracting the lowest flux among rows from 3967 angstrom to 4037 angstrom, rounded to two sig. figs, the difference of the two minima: 3.5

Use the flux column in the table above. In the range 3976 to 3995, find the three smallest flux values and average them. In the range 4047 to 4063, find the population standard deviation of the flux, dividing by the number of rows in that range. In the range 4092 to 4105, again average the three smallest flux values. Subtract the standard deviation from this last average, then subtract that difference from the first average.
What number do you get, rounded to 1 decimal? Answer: 2.3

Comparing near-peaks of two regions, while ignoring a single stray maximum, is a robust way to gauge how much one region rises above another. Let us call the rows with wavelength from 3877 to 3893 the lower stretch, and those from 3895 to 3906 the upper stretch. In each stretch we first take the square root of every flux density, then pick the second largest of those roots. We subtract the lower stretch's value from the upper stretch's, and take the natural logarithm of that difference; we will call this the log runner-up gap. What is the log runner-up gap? -1.5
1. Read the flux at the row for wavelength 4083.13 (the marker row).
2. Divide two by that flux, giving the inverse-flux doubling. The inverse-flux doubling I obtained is 0.197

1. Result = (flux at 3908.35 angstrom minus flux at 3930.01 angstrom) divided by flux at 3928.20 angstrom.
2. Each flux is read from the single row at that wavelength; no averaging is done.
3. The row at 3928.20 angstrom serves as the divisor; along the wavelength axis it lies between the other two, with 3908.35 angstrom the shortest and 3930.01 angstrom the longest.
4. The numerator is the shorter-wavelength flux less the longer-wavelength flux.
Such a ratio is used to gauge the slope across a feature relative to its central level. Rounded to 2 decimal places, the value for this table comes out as 0.11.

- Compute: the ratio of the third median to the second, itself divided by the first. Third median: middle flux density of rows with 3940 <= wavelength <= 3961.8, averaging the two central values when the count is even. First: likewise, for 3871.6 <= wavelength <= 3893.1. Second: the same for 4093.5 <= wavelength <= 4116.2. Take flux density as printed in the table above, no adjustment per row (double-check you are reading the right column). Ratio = 0.136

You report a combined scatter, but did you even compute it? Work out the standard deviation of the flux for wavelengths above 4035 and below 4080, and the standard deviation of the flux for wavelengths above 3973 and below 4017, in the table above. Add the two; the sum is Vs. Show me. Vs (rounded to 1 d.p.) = 1.9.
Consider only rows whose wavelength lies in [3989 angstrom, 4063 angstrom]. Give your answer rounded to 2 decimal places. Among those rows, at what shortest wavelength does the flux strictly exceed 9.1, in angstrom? 3990.19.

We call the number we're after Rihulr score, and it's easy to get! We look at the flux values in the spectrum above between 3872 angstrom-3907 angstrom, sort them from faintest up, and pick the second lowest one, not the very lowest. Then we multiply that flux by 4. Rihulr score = 27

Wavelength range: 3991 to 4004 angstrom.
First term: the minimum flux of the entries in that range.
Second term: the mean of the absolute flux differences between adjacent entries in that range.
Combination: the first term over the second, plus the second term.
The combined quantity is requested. 12.4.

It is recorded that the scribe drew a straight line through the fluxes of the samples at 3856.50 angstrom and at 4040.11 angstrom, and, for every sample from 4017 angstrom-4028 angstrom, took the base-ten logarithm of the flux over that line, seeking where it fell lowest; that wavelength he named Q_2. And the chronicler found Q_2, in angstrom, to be 4023.40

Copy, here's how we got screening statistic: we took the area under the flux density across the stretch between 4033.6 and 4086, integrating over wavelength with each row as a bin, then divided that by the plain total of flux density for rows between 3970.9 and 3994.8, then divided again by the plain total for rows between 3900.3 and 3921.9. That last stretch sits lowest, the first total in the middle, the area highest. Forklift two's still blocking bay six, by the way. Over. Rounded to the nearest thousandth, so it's 0.040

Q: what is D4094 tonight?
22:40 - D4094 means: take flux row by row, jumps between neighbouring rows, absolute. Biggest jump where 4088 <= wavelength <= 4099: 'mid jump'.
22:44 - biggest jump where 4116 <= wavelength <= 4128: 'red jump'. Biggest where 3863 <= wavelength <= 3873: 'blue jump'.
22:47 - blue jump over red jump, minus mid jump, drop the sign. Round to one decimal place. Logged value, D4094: 1.2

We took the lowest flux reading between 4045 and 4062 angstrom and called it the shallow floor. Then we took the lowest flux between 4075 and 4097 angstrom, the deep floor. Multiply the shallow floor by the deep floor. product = 61.7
